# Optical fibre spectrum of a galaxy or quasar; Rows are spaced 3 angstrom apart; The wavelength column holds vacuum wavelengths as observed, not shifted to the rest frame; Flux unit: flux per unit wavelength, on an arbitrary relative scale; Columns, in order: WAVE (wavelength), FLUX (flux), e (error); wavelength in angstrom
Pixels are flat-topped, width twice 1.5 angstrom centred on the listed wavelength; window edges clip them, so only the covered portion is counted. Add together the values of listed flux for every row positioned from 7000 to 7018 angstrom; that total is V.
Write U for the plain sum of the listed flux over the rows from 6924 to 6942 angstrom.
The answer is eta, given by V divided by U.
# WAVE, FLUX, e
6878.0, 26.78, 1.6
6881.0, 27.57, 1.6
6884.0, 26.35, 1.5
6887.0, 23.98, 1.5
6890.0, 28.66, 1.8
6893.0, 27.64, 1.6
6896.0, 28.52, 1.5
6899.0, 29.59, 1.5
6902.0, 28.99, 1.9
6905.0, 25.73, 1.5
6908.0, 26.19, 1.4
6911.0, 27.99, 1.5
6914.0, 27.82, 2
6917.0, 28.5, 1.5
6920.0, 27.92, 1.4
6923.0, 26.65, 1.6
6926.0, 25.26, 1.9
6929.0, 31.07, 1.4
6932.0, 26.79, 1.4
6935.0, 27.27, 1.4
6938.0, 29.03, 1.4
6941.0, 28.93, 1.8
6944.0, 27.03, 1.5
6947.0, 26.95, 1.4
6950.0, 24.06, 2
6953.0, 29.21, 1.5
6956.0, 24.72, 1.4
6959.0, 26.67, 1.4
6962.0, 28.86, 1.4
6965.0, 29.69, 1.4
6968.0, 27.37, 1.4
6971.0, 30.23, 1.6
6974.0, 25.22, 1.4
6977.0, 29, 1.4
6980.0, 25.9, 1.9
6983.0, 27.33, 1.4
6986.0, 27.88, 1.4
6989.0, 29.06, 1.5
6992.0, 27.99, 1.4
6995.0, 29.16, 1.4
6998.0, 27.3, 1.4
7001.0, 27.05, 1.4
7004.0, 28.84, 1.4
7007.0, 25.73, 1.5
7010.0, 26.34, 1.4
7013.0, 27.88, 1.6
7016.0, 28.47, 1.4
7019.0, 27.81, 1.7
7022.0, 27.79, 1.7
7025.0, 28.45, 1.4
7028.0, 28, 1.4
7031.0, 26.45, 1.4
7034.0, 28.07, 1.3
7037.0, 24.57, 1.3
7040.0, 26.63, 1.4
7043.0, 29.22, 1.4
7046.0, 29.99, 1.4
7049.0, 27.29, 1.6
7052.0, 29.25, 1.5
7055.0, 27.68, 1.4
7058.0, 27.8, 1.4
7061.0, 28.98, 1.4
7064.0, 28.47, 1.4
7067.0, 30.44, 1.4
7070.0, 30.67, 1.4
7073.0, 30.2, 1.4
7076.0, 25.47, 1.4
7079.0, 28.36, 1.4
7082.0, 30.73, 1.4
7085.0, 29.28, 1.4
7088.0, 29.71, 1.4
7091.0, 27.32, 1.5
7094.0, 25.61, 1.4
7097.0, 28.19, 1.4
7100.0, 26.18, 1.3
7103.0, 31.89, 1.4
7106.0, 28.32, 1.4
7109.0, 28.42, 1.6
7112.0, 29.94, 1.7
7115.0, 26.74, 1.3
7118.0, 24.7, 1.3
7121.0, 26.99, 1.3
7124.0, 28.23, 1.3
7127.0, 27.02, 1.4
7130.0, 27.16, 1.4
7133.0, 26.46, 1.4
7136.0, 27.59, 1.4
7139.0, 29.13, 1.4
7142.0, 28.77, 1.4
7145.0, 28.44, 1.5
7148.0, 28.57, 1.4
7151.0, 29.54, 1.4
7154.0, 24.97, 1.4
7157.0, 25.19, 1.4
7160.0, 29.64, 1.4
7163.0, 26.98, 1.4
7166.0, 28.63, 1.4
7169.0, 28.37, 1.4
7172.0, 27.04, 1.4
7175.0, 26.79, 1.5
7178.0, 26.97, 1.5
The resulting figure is 0.98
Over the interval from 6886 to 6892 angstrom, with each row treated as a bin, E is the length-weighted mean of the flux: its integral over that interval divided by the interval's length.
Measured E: 26.6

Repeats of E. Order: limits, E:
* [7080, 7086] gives 29.9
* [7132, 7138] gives 27.2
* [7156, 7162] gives 27.6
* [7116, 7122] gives 25.8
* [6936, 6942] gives 28.8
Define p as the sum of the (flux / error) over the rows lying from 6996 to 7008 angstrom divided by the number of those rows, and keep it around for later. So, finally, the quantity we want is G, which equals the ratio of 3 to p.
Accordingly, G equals 0.157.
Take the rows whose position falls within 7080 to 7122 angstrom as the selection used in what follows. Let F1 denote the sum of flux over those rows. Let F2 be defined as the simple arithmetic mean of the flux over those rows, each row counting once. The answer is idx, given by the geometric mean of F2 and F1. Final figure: 105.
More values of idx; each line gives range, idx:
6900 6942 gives 104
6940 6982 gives 103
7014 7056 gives 104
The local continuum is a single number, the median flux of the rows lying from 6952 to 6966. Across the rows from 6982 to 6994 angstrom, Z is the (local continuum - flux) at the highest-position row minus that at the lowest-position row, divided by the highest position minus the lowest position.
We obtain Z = -0.07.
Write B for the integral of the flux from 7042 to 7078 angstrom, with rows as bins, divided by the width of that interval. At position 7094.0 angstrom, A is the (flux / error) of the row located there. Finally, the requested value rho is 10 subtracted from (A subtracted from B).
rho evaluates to 0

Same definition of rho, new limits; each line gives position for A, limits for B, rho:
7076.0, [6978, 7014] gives -1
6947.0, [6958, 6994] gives -1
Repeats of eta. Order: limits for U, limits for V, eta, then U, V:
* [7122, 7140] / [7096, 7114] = 1.04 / 166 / 173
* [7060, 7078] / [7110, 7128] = 0.94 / 174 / 164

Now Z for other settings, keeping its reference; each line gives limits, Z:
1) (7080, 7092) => 0.38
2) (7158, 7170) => 0.14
